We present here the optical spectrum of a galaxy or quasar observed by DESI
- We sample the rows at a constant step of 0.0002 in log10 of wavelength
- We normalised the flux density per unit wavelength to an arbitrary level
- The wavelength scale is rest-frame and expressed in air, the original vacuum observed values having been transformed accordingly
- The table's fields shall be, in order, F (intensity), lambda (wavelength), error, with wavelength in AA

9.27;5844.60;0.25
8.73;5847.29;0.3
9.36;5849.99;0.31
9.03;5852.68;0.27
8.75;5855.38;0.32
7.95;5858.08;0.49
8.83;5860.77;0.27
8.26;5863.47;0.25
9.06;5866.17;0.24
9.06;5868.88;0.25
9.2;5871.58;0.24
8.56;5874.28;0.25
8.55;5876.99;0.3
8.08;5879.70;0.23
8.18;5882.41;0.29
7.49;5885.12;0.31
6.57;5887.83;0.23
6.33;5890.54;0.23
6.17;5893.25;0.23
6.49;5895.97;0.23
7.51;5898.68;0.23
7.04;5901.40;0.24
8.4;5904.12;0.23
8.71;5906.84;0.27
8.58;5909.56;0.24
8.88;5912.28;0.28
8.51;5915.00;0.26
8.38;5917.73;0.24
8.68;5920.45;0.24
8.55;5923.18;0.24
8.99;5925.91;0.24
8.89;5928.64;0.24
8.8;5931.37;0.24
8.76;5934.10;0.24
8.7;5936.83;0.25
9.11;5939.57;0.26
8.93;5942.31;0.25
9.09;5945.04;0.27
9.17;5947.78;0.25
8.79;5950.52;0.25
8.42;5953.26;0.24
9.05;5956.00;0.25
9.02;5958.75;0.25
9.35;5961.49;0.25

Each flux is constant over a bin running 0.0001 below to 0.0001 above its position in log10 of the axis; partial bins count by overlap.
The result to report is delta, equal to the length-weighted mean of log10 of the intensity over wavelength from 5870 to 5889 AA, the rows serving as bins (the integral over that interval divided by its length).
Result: 0.91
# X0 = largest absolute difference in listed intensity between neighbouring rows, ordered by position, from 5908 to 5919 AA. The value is 0.37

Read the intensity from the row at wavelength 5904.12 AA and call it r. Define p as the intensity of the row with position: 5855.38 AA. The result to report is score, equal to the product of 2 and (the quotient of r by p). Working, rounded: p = 8.75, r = 8.4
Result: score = 1.92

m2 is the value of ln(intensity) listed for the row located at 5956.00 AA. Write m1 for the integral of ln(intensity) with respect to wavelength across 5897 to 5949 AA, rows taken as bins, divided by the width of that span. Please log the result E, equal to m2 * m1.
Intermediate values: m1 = 2.15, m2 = 2.20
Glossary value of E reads 4.74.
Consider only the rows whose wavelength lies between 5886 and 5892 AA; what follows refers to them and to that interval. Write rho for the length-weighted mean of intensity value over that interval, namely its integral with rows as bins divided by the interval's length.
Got 6.5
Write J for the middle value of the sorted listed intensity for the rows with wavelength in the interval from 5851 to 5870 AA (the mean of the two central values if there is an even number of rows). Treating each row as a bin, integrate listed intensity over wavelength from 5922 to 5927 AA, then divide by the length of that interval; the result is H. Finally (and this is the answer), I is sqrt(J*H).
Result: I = 8.8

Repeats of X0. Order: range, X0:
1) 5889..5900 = 1.02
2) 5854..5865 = 0.88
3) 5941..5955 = 0.38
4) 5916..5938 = 0.44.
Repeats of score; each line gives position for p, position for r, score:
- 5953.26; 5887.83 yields 1.56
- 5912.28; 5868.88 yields 2.04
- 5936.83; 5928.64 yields 2.04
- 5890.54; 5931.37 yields 2.78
